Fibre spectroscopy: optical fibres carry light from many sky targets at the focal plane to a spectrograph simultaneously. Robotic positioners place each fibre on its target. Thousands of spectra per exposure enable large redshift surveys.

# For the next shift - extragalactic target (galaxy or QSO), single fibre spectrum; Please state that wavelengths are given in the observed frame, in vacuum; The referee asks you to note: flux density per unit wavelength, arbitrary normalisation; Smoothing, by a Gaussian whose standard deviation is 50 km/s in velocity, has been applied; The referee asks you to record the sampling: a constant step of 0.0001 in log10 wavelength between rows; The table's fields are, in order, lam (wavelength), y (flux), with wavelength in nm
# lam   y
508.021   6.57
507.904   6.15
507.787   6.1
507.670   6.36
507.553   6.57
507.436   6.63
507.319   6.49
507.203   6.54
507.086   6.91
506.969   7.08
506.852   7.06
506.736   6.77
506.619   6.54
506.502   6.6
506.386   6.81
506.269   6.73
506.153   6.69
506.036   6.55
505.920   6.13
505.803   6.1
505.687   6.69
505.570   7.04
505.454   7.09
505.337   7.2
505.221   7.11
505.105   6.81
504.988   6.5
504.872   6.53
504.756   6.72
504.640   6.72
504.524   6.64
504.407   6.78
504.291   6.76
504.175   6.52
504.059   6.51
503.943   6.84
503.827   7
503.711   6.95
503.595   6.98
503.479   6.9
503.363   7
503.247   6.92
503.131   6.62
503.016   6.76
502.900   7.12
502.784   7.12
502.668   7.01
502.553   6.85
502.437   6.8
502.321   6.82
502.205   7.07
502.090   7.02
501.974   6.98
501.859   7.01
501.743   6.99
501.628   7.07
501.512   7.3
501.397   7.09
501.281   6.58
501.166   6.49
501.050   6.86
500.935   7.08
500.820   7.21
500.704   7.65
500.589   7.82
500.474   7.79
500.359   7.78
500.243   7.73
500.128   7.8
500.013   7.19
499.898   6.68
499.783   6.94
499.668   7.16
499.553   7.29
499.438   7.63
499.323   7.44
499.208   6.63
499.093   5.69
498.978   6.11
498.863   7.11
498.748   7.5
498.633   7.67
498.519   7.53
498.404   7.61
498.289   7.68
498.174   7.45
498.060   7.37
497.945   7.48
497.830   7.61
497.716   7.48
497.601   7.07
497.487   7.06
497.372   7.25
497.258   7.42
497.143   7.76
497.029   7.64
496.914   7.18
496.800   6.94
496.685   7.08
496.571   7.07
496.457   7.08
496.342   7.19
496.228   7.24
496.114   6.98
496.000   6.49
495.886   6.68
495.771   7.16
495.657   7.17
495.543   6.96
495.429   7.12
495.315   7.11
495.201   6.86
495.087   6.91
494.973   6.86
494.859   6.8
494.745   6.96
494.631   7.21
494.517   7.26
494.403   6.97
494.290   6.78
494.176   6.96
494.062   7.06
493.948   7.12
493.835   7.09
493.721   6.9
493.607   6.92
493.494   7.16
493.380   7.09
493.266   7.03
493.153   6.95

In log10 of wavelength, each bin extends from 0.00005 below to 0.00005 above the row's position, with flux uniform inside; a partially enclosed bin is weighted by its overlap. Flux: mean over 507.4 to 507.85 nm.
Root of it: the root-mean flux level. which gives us 2.53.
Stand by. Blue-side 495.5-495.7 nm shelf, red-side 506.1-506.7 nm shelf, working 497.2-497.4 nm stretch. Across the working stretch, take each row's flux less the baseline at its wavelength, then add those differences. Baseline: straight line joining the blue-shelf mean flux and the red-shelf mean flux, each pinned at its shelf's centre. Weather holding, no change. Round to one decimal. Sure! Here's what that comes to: 0.7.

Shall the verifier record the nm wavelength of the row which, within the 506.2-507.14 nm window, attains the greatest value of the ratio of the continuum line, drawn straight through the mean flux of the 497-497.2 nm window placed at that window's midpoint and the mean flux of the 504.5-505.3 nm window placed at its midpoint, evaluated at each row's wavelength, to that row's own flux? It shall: 506.619 nm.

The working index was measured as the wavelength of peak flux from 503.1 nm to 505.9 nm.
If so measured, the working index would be 505.337 nm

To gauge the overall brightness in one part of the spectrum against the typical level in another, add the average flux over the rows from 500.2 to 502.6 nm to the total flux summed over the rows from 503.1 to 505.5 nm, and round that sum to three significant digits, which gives 150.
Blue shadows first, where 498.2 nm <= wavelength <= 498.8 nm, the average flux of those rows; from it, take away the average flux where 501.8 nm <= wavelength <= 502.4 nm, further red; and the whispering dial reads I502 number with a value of 0.62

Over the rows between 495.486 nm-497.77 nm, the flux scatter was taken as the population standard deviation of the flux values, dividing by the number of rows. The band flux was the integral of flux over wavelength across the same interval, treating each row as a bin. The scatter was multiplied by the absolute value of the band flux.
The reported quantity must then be 5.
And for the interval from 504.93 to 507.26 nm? 5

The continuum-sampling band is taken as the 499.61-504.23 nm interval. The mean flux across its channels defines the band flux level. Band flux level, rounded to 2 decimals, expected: 7.05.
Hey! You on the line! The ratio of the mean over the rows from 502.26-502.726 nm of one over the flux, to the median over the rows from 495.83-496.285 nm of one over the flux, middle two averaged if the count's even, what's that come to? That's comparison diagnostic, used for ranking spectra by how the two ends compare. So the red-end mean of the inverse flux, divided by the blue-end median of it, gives 0.99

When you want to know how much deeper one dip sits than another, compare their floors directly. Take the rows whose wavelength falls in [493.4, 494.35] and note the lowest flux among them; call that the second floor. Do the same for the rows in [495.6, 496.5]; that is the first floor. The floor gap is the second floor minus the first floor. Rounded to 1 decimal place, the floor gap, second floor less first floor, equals 0.3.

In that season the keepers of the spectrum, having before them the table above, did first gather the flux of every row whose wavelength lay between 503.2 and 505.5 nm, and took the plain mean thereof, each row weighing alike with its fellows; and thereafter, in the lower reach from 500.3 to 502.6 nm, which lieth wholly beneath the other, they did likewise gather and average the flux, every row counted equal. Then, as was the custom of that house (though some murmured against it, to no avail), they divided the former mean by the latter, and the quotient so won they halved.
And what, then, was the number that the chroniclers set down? 0.480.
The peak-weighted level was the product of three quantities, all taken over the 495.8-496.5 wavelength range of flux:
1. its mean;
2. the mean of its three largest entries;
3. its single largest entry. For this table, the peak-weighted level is 360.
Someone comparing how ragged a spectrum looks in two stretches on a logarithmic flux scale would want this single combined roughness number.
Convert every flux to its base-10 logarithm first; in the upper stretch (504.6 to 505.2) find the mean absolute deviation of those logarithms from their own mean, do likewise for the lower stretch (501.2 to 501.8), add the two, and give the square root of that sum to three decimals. 0.136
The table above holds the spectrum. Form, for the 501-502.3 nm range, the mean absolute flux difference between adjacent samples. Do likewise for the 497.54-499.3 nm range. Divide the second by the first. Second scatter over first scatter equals 1.9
